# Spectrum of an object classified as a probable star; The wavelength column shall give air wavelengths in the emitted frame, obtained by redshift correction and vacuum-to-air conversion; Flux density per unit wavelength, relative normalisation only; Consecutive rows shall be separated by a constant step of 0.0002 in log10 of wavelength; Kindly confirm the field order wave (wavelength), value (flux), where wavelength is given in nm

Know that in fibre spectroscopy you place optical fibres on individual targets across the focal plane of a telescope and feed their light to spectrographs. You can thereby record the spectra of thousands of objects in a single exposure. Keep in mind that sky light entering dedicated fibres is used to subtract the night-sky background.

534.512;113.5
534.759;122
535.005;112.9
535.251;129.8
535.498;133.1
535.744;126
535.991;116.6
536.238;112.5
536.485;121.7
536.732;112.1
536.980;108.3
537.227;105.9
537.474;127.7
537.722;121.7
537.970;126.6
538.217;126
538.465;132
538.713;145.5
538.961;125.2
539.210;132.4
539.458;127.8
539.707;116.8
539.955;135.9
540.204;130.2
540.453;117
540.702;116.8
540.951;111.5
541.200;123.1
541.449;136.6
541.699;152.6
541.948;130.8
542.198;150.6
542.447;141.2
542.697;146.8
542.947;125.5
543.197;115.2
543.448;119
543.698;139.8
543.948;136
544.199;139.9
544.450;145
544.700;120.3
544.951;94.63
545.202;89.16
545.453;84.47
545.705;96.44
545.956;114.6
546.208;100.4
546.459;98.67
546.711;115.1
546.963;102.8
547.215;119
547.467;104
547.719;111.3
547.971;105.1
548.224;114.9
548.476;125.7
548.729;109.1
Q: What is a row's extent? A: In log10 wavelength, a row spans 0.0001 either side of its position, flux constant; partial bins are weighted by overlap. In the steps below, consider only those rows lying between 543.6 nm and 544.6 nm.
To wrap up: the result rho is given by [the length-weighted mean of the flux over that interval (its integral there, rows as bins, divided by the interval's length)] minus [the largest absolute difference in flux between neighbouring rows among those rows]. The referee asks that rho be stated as 135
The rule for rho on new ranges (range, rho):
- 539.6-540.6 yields 106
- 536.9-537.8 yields 94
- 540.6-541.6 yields 109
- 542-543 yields 120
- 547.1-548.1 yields 95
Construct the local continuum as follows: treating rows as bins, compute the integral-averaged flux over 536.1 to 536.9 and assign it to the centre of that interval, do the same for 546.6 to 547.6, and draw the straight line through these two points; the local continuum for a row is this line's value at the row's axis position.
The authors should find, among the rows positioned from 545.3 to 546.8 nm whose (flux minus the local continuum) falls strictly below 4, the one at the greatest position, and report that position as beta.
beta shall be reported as 546.459 nm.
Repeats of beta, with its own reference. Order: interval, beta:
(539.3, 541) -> 540.951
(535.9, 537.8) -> 537.227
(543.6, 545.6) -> 545.453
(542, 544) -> 543.197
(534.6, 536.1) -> 535.991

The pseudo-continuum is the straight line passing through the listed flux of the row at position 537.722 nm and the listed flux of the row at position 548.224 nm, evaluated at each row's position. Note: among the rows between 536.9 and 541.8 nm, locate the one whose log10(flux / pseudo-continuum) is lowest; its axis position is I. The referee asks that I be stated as 537.227 nm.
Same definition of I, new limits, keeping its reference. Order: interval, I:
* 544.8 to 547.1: 545.453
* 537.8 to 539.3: 538.961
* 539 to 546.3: 545.453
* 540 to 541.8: 540.951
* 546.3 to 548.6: 546.459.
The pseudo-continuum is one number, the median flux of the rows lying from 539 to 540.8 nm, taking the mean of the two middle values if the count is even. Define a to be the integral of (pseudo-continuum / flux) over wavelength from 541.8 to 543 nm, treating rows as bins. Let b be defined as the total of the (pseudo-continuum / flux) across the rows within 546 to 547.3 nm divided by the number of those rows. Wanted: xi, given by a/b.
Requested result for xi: 0.92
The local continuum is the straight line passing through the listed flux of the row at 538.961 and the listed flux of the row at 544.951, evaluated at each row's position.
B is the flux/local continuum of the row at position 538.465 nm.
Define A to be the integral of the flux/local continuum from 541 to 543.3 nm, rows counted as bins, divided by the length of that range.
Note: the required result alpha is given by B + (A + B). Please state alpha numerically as 3.31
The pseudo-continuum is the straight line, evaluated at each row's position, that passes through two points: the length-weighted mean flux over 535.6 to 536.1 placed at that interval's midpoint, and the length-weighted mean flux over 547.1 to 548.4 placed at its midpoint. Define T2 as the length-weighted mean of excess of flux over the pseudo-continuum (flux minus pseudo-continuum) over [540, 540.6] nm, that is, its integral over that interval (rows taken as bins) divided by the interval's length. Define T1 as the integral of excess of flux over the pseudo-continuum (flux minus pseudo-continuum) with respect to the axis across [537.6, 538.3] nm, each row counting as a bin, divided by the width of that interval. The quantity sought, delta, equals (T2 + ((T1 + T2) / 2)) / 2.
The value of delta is 6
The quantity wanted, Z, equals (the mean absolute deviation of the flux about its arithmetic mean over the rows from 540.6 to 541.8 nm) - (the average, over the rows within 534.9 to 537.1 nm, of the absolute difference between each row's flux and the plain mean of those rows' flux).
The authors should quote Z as 6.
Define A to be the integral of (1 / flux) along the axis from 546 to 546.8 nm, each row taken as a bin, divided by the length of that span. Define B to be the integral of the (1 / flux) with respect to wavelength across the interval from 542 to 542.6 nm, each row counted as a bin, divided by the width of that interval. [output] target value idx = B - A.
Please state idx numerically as -0.0026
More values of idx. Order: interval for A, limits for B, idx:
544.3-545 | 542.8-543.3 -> -0.0001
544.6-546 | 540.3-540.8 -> -0.0018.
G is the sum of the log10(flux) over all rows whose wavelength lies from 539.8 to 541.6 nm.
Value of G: 15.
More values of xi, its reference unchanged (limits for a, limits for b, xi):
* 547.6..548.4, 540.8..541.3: 0.84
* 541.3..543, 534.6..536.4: 1.47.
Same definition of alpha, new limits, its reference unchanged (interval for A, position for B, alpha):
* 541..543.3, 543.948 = 3.97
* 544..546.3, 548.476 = 4.46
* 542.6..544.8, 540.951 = 3.25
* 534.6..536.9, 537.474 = 2.77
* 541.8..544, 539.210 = 3.41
